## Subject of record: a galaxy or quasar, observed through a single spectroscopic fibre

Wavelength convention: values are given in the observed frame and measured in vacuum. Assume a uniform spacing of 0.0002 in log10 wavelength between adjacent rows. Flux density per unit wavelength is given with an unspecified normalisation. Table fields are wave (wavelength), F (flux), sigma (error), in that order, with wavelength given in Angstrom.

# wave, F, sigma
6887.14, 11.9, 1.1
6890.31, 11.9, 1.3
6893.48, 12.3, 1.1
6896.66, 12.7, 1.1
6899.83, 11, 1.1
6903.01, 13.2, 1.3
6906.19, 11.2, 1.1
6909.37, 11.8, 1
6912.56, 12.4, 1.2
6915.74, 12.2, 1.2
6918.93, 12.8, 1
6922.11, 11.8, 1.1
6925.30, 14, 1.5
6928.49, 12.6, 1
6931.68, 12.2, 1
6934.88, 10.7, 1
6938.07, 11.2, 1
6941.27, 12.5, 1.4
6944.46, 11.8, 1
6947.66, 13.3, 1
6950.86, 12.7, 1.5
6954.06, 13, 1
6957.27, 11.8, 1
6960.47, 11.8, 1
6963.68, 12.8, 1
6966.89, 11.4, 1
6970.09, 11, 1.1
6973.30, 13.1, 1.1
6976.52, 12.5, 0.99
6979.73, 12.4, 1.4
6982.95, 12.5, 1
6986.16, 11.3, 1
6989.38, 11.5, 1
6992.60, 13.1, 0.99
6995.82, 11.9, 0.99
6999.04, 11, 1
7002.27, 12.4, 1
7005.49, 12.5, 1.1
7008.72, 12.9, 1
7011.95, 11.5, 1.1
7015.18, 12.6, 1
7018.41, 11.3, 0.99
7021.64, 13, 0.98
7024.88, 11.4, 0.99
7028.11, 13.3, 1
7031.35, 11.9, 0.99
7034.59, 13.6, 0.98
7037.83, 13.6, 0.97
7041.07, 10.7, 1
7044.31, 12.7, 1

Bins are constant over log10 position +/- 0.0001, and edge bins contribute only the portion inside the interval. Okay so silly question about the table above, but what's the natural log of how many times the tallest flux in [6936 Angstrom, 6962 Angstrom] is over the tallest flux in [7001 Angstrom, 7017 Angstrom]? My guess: 0.03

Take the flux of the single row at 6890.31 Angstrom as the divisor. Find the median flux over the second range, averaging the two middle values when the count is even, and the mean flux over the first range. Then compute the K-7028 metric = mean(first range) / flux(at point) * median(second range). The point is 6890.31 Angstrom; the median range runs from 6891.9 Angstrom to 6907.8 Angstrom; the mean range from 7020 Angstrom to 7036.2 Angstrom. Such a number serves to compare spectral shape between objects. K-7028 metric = 13.1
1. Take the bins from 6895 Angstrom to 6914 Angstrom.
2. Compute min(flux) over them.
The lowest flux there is 11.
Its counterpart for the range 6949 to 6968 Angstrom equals 11.4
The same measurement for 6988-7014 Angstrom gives 11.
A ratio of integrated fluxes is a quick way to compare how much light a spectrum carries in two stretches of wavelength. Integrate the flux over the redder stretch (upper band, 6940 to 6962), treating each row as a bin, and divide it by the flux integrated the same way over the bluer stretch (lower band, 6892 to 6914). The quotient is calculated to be 1.03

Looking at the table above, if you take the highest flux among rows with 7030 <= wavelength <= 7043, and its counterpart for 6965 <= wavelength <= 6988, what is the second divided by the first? 0.96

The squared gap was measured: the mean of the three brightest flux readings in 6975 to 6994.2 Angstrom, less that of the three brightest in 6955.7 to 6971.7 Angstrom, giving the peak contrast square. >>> 0.32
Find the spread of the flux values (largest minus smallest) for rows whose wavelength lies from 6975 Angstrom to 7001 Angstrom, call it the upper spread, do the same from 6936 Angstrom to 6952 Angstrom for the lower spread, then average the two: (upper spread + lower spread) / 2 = 2.10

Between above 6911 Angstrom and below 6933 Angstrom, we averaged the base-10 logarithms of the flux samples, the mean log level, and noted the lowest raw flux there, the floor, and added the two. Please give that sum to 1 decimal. 12.9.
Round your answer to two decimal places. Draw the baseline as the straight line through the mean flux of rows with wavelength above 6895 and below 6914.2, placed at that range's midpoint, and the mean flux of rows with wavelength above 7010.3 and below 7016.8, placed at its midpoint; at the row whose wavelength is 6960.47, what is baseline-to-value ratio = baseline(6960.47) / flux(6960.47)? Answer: 1.02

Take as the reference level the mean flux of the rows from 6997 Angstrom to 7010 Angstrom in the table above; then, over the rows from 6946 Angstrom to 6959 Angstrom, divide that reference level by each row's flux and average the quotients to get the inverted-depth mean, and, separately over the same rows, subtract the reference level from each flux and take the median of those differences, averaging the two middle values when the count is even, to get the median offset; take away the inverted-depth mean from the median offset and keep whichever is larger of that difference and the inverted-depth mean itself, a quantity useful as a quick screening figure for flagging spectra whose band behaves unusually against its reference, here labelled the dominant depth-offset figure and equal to 0.96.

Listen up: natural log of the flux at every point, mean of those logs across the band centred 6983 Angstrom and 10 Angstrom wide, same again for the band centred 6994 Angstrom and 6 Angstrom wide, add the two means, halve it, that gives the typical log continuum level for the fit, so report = 2.51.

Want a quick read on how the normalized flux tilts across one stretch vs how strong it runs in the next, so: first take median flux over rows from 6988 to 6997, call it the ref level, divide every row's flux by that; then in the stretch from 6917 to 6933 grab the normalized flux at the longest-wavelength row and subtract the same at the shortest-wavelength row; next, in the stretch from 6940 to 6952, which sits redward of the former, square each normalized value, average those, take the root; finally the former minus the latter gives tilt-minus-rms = -1.11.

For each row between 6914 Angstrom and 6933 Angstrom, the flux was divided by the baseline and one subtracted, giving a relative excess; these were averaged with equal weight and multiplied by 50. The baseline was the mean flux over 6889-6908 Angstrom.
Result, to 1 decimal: 2.3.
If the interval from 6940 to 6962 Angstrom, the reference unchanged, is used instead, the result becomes 1.5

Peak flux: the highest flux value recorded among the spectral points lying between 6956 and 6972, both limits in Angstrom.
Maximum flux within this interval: 12.8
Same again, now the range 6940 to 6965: 13.3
